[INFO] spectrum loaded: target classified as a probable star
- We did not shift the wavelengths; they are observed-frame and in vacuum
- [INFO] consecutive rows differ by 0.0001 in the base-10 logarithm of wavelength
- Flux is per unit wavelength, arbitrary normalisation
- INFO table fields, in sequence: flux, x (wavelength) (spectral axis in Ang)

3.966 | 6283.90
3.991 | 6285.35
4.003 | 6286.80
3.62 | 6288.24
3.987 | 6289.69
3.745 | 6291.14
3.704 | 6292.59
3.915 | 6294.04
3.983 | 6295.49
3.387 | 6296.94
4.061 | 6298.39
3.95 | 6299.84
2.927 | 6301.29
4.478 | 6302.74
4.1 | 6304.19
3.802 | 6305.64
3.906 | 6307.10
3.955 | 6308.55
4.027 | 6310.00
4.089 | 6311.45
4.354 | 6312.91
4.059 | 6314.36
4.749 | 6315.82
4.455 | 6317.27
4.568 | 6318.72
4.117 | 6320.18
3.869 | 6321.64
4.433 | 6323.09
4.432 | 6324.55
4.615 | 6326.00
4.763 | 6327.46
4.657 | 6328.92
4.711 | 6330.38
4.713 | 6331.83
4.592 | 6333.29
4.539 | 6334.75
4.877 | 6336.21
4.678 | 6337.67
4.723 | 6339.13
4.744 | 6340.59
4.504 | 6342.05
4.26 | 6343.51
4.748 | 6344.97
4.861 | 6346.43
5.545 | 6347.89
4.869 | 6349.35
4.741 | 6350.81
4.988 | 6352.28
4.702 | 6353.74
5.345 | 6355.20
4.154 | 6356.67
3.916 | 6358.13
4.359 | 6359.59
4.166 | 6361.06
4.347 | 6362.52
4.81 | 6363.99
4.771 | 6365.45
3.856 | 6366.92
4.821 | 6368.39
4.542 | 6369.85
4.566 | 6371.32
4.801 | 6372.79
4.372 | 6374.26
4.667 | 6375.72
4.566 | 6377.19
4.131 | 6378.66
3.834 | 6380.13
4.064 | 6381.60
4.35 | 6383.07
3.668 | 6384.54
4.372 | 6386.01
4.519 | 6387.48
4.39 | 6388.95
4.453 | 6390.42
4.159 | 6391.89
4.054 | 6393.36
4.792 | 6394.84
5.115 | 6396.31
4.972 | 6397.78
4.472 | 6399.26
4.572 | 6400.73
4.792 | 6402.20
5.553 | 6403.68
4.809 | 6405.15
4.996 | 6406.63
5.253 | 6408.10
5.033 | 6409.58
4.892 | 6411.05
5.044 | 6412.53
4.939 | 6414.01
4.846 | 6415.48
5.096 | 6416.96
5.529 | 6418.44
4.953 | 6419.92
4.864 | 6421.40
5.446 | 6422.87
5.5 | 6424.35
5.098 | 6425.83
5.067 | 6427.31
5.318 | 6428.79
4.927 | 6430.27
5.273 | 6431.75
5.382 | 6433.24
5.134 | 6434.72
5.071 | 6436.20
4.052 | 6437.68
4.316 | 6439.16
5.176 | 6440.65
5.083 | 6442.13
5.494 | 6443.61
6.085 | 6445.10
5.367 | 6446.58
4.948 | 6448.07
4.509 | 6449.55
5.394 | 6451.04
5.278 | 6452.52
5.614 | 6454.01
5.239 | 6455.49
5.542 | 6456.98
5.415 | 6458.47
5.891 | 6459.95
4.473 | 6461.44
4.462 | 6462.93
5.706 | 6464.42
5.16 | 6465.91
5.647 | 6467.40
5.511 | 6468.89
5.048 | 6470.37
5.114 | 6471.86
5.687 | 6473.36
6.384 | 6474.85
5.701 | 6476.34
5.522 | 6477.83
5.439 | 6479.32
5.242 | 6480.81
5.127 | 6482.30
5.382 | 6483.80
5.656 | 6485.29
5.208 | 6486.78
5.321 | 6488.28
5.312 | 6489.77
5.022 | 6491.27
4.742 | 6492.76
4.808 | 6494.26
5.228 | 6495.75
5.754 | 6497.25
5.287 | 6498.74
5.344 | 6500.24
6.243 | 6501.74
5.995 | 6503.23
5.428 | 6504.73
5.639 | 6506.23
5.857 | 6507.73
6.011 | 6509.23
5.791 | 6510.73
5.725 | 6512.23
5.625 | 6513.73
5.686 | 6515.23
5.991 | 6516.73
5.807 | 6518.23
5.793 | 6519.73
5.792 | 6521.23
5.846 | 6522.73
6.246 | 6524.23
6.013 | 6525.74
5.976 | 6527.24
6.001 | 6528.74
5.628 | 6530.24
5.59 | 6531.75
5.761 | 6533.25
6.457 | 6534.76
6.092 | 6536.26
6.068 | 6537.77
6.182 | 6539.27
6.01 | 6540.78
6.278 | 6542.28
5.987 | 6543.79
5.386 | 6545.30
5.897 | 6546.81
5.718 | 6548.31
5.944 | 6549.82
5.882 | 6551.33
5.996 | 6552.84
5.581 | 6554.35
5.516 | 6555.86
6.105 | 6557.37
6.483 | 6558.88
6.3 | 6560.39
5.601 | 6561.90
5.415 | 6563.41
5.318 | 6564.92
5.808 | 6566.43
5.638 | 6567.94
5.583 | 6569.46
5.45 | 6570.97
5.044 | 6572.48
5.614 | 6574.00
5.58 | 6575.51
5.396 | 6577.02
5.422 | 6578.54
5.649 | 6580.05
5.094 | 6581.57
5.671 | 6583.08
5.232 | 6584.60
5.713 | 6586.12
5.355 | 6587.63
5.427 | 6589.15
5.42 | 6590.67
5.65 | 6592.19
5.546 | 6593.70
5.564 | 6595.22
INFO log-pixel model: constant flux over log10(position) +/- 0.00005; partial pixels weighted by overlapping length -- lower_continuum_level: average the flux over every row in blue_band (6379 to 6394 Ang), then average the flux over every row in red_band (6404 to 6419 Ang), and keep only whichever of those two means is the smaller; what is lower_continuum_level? 4.2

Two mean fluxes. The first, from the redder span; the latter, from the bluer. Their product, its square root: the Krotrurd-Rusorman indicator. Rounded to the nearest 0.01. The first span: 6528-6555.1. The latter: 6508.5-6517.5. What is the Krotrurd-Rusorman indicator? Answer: 5.86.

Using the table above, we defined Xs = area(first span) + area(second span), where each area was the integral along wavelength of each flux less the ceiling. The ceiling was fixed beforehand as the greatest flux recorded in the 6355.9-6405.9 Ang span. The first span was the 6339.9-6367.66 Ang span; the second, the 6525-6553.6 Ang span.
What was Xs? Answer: -15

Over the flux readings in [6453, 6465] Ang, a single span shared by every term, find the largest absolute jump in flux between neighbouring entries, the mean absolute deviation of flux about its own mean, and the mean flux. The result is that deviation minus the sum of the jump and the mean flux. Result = -6.3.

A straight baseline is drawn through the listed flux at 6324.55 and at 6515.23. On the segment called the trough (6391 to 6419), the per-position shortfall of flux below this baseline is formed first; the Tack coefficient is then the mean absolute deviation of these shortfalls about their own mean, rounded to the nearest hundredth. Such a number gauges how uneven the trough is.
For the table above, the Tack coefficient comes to 0.25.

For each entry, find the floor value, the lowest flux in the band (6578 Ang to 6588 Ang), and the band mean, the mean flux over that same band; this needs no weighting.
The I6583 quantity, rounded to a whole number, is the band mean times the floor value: 28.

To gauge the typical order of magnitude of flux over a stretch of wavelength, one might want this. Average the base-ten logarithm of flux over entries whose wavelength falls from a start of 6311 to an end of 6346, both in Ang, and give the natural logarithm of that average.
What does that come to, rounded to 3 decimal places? -0.425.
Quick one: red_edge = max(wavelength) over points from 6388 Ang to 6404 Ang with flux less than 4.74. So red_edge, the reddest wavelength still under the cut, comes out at 6400.73 Ang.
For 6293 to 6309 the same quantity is 6308.55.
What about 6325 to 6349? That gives 6343.51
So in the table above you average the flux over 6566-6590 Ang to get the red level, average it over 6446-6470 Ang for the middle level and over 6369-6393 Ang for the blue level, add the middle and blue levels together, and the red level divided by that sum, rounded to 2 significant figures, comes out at 0.57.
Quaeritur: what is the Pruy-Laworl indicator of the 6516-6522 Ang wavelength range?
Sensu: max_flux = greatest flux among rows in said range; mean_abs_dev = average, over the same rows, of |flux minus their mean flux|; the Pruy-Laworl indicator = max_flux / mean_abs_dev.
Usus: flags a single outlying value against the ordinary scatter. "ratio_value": 82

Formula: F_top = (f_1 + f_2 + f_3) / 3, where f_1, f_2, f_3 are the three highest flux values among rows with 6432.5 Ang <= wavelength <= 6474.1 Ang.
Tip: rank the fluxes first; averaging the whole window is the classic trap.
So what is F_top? 5.89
